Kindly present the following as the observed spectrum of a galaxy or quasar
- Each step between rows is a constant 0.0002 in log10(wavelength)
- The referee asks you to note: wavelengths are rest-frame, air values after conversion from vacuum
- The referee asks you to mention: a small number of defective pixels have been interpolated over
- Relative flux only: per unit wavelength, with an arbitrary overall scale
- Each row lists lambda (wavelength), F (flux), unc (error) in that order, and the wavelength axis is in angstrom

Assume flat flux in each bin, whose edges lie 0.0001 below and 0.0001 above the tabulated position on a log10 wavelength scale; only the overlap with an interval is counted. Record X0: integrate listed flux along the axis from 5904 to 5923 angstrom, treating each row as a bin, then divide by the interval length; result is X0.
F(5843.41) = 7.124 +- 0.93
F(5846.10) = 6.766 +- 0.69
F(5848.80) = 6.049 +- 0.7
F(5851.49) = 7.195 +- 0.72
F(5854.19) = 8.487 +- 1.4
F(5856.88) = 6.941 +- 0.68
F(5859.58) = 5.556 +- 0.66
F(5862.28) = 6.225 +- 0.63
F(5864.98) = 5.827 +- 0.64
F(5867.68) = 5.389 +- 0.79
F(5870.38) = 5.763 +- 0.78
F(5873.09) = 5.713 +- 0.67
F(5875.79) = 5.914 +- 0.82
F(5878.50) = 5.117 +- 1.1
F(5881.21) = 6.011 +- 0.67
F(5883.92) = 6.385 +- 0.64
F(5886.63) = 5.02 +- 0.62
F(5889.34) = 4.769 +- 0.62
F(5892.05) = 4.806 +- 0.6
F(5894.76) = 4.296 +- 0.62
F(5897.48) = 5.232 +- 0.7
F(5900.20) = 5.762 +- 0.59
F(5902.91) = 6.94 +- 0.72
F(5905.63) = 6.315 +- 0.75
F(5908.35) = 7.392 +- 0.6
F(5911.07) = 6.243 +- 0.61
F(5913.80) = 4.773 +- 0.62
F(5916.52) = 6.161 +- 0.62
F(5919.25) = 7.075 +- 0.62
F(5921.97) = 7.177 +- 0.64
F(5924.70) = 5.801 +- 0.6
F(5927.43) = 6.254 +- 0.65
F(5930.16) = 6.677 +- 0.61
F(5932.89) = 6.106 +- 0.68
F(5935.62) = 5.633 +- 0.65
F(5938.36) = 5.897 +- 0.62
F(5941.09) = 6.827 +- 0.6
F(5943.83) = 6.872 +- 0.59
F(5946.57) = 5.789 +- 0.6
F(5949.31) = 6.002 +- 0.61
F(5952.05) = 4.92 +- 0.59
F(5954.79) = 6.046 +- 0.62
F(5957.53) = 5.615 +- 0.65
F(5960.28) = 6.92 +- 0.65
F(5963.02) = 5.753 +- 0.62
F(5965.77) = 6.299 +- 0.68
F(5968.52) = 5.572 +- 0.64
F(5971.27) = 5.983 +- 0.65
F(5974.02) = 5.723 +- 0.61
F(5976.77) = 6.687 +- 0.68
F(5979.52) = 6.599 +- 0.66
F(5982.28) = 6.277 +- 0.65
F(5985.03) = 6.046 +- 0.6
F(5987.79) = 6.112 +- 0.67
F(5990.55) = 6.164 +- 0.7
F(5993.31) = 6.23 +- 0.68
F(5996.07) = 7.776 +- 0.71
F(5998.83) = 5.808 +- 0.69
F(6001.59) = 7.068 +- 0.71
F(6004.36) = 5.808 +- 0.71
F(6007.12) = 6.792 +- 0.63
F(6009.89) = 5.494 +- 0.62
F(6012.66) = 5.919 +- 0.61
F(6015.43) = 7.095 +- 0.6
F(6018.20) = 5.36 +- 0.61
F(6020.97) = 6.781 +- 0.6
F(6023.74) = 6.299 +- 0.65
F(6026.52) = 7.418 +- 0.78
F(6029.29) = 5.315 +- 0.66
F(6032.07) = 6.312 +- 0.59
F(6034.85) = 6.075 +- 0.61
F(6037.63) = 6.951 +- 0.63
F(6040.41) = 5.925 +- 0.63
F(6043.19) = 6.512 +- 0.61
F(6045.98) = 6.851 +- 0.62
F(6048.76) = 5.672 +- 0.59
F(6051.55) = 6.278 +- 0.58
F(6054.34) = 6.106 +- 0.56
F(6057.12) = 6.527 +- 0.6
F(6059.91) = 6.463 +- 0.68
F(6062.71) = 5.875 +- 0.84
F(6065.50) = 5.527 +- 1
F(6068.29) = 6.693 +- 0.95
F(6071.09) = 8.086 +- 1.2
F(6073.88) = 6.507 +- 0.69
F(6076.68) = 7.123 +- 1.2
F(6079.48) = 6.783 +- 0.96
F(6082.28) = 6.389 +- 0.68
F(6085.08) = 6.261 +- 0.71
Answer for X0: 6.44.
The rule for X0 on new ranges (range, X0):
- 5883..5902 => 5.20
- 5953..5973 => 6.00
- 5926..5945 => 6.32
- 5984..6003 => 6.46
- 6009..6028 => 6.36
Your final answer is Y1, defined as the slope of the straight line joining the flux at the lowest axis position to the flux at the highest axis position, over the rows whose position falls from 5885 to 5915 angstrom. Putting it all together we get -0.01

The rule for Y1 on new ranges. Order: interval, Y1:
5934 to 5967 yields 0.02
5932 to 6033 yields 0.00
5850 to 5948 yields -0.01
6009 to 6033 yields 0.04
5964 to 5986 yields -0.01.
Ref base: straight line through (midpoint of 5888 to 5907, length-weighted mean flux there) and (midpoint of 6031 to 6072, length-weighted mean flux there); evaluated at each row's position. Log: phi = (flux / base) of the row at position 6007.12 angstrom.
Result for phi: 1.11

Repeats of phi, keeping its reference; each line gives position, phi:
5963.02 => 0.98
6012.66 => 0.96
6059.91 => 1.01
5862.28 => 1.19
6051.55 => 0.99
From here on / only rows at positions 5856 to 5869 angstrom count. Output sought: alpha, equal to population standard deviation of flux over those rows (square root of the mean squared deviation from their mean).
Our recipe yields 0.55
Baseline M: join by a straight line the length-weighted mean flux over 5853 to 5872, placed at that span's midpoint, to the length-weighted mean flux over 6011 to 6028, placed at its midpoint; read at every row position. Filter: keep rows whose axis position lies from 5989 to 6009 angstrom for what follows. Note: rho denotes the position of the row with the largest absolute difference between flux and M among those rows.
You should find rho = 5996.07 angstrom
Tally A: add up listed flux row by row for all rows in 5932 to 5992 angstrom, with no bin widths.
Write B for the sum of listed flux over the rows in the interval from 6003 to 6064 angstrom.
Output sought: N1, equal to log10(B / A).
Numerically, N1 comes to 0.013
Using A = 134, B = 138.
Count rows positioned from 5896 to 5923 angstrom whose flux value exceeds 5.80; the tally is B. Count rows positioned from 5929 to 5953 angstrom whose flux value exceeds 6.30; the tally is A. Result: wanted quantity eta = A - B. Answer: -4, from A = 3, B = 7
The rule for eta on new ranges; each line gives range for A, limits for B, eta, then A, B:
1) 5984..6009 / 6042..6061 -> -3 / 3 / 6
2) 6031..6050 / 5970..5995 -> -4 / 4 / 8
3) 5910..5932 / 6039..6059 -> -3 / 3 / 6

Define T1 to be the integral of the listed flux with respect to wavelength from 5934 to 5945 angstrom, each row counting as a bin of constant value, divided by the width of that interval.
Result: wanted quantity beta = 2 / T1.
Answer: 0.318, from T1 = 6.3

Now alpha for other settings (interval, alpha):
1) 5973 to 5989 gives 0.33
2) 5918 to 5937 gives 0.56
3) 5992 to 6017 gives 0.73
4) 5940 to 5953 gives 0.72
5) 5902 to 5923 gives 0.79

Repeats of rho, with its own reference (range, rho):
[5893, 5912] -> 5894.76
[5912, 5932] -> 5913.80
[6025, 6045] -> 6029.29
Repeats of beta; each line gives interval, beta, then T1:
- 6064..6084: 0.298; 6.7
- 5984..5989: 0.329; 6.1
